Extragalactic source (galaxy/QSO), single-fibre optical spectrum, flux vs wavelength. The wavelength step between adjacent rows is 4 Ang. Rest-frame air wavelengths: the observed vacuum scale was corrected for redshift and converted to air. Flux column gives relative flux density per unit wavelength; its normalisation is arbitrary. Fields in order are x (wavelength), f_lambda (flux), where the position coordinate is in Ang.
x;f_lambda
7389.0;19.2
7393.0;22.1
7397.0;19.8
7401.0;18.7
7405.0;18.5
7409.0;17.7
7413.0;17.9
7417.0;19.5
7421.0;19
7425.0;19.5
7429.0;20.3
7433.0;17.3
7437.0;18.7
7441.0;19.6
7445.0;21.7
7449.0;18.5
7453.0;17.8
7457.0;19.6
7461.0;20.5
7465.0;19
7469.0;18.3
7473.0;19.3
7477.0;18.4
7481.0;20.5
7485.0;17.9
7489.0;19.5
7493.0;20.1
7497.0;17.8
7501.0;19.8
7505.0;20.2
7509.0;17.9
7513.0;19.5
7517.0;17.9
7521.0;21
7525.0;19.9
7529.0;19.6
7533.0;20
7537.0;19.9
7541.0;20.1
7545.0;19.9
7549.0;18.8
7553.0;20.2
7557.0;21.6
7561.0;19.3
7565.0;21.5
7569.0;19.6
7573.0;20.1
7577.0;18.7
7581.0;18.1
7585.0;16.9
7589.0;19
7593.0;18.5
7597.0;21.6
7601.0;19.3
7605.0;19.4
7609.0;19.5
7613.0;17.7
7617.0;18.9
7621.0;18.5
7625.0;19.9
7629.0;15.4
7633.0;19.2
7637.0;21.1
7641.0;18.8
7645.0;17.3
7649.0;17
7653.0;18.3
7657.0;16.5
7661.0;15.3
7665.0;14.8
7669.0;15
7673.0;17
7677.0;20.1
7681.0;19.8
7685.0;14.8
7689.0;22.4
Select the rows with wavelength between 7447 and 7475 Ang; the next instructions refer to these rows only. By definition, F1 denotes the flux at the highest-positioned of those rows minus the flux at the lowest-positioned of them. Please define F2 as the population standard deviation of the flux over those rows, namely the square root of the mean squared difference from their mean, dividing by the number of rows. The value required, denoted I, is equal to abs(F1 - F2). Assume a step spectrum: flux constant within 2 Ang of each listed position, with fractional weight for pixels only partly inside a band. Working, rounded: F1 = 0.8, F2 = 0.8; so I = 0.0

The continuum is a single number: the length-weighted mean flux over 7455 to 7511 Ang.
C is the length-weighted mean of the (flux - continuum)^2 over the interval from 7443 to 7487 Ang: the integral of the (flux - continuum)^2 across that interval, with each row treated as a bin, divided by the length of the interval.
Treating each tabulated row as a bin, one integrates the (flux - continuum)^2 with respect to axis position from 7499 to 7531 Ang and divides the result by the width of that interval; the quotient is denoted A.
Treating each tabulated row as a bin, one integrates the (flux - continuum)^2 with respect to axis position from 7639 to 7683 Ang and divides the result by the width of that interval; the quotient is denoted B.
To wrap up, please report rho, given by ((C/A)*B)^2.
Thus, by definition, 77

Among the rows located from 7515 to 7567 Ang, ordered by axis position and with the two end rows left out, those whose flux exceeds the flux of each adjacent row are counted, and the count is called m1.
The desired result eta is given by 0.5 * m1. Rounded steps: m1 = 4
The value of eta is 2.00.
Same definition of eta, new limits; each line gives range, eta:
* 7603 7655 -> 2.00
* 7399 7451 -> 1.50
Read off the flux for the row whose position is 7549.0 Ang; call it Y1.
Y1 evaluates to 18.8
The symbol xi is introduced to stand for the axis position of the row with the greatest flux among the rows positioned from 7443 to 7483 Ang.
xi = 7445.0 Ang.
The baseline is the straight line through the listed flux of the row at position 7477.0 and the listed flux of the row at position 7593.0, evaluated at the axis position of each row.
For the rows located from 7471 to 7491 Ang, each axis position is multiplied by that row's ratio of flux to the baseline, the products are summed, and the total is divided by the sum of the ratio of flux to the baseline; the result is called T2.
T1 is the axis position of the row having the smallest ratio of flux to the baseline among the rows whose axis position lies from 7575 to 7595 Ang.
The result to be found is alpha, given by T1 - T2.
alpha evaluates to 104.0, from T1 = 7585.0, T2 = 7481.0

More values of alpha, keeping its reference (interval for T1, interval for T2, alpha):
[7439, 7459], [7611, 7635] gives -170.0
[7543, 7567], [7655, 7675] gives -116.0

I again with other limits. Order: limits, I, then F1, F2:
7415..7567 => 0.9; 2.0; 1.1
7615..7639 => 0.5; 2.2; 1.7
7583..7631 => 3.0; -1.5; 1.5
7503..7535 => 1.2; -0.2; 1.0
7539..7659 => 5.1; -3.6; 1.5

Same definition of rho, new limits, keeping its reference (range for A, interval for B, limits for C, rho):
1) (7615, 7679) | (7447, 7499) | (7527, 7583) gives 0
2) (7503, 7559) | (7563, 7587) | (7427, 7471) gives 7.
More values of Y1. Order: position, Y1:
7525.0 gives 19.9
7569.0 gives 19.6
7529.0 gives 19.6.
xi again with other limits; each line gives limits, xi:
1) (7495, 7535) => 7521.0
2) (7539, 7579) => 7557.0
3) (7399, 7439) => 7429.0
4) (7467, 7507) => 7481.0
